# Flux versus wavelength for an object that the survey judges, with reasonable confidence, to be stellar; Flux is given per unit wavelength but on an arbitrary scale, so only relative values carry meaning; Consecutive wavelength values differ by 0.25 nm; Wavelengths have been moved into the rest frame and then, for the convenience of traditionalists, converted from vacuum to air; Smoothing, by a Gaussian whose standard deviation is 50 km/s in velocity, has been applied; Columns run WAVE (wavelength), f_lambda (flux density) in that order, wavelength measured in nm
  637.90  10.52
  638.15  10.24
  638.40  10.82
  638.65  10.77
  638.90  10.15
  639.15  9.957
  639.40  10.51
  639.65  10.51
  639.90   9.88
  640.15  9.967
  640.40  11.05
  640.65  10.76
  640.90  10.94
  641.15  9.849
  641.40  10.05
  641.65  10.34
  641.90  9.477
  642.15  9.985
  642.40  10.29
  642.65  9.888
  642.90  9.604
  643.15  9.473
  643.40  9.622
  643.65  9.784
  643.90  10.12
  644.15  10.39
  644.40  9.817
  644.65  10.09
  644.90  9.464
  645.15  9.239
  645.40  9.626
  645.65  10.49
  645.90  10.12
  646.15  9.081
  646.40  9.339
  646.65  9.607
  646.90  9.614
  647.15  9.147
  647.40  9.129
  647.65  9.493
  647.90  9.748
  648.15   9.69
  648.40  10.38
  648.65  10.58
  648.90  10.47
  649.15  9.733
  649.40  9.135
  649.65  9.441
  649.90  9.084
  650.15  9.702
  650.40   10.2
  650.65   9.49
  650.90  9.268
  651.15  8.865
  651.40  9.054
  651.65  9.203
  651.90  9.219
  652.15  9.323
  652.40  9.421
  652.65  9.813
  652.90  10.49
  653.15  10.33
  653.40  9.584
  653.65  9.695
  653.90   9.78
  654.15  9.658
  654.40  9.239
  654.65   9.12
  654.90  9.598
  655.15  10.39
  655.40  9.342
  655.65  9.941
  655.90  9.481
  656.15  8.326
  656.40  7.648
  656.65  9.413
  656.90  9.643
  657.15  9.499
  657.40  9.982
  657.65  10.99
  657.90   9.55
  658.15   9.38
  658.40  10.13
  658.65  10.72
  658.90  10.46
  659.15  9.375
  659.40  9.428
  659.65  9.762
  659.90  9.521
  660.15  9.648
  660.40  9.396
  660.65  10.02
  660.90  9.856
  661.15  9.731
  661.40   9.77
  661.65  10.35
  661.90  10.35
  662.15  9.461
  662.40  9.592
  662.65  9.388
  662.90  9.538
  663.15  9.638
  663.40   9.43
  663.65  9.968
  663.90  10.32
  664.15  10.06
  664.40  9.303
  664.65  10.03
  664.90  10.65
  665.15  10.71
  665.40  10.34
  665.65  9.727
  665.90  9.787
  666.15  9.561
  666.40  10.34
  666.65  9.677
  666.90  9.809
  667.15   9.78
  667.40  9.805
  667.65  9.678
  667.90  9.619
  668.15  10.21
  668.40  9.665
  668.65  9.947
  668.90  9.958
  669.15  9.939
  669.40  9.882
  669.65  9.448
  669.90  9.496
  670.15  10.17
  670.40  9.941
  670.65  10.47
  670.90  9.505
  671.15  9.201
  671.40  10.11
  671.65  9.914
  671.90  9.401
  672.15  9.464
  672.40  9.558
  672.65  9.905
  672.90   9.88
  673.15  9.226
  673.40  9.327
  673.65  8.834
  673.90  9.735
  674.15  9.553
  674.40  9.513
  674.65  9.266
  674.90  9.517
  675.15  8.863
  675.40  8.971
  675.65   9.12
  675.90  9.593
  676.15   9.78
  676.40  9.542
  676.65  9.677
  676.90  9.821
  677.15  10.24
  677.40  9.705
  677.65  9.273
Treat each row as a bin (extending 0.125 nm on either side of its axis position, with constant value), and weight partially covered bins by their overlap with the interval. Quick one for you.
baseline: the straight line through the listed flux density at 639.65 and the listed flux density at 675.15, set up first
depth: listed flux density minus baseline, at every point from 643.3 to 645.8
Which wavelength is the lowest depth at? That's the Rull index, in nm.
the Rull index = 645.15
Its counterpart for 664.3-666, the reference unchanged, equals 664.40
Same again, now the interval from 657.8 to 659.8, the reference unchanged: 658.15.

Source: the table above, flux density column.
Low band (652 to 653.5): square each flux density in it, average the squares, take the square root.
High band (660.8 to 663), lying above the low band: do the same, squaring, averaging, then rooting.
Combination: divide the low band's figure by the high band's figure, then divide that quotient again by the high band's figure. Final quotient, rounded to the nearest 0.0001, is 0.1027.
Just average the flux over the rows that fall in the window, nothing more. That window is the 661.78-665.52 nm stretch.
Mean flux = 9.9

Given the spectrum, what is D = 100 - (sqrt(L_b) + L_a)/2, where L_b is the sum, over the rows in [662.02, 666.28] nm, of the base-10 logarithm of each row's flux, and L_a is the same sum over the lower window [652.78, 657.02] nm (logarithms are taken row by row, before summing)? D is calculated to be 89.6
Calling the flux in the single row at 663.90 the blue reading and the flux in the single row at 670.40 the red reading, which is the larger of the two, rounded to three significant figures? 10.3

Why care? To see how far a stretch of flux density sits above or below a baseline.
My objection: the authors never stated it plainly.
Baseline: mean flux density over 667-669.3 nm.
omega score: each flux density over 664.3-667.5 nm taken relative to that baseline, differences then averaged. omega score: 0.12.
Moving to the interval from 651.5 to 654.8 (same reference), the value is -0.24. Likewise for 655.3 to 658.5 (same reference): -0.36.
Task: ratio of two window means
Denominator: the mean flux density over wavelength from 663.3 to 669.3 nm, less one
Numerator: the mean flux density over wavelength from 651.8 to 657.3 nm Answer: 1.06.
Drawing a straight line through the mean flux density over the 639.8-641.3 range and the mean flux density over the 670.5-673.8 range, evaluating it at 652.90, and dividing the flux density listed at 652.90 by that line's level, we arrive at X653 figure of 1.04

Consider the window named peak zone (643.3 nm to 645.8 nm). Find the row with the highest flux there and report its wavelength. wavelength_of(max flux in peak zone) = 645.65 nm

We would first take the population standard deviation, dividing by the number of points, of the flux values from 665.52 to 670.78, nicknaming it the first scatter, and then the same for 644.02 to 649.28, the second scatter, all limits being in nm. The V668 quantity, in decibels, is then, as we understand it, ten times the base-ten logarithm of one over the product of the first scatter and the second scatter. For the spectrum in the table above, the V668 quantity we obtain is 9.1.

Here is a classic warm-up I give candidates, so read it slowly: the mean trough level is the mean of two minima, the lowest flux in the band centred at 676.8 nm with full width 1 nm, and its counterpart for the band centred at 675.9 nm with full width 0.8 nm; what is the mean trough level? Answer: 9.33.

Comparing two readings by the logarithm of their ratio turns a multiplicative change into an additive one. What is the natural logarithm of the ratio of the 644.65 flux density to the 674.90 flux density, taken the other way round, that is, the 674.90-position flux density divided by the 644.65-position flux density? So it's -0.06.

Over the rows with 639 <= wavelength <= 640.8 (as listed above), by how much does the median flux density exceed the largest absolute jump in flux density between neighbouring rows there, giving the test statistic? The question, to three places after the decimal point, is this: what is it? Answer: 9.427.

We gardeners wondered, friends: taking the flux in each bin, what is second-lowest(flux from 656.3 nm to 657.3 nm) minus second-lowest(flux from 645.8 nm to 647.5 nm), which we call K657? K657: 0.28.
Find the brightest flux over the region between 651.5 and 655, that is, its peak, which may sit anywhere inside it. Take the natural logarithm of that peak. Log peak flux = 2.35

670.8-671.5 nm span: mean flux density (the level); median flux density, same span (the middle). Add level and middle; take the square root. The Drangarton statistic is 4.37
